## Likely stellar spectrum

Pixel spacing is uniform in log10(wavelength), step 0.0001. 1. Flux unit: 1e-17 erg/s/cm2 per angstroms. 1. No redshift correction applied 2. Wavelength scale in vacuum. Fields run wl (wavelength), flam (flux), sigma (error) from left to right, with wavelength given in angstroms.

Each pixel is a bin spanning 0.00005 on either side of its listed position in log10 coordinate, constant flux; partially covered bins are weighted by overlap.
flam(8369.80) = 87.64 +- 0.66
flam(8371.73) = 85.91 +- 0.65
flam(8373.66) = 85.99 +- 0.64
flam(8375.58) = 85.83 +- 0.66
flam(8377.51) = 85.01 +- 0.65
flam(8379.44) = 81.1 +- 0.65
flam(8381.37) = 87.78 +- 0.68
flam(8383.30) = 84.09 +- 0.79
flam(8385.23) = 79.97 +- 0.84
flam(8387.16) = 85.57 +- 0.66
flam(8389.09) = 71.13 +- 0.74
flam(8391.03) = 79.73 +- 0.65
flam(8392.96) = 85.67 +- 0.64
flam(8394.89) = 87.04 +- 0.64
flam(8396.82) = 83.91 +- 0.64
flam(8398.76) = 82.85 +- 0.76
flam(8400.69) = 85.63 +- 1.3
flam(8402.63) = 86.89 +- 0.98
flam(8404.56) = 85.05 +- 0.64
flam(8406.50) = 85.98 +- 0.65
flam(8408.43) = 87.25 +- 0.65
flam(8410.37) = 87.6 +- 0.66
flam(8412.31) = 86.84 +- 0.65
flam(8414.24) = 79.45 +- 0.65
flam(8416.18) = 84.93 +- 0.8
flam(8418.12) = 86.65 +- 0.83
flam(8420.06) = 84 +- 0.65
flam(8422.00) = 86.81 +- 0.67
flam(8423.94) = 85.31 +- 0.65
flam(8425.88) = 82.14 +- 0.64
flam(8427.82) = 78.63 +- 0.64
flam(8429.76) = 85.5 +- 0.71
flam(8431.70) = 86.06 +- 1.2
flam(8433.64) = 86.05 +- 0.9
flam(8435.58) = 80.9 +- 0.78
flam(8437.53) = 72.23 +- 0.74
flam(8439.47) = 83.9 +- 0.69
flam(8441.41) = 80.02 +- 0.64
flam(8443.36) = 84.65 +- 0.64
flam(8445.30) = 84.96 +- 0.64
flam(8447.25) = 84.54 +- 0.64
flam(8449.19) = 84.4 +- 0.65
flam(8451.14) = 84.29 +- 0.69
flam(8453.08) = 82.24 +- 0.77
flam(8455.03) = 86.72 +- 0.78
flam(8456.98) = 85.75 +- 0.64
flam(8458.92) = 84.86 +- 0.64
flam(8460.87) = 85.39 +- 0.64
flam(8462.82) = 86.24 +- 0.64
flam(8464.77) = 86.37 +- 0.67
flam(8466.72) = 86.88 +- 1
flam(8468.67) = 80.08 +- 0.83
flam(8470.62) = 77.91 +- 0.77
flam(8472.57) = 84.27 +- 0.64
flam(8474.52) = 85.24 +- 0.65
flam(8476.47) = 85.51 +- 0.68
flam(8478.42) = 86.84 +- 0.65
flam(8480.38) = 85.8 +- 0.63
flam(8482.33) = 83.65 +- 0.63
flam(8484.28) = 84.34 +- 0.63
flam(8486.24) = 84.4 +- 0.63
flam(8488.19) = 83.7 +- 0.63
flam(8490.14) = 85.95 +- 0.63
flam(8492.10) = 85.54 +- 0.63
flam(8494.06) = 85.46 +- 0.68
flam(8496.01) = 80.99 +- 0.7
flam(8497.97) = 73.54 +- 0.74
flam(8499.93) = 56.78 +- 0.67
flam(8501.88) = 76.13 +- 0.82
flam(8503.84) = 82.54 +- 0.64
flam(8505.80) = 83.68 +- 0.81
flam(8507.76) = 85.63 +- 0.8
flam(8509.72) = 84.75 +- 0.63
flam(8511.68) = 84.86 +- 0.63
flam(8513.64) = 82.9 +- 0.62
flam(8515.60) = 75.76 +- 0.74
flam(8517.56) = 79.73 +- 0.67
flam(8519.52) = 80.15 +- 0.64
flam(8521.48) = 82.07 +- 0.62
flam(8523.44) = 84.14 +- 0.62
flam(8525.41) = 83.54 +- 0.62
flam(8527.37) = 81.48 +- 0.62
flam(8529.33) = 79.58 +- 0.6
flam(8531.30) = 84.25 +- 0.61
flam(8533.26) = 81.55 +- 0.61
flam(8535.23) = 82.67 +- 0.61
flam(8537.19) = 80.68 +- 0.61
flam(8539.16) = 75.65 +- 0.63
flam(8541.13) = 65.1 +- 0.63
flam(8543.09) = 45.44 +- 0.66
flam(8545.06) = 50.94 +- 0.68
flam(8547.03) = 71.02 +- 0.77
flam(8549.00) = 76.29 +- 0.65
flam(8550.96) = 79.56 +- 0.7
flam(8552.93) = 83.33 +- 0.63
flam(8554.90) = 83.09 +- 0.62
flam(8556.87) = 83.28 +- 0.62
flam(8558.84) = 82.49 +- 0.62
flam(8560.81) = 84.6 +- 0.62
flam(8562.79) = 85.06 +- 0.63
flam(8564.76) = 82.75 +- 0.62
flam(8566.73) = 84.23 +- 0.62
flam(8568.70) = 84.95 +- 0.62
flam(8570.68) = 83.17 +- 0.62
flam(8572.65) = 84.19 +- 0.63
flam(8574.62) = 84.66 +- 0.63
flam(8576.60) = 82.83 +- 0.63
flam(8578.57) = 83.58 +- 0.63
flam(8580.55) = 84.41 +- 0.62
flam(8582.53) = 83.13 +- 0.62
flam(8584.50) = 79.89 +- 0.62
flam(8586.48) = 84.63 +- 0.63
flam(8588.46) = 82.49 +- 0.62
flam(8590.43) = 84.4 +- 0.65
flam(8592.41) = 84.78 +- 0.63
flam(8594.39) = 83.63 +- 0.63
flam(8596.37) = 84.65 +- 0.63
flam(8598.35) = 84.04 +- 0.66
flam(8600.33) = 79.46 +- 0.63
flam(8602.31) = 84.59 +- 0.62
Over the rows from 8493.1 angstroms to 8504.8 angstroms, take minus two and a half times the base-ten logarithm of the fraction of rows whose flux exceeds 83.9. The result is 1.9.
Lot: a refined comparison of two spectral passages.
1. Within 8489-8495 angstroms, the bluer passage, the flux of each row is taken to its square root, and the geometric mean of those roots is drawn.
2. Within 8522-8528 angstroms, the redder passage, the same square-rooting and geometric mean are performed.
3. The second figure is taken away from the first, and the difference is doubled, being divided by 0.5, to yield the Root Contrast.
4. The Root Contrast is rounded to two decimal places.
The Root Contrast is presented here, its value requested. 0.28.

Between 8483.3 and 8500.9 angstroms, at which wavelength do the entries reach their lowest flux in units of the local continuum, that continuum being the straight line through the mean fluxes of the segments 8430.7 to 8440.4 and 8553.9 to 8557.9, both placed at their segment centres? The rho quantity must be 8499.93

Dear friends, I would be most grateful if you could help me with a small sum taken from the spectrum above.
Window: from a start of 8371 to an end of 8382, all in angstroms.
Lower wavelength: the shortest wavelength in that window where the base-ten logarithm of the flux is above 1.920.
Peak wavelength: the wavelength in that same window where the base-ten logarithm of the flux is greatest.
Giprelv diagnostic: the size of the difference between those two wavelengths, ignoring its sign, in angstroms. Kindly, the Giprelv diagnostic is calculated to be 9.6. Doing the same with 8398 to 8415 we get 9.7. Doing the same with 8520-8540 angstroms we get 7.9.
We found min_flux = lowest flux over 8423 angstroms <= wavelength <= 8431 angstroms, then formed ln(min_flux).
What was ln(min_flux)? 4.36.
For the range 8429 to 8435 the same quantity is 4.45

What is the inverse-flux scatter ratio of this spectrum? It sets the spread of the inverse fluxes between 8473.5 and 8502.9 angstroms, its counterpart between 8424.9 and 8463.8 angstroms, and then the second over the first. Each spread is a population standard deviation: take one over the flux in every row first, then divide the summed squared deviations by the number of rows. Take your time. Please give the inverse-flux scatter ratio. 0.35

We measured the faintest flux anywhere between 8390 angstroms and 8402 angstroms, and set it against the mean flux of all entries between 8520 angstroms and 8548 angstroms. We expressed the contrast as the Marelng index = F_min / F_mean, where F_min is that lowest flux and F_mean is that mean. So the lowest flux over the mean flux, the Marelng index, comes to 1.06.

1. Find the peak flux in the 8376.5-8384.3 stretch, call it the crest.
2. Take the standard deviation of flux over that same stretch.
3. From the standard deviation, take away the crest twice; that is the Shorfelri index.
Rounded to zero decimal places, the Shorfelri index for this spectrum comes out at -173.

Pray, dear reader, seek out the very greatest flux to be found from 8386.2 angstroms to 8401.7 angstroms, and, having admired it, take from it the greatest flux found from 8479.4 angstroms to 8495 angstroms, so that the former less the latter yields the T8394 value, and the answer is 1.1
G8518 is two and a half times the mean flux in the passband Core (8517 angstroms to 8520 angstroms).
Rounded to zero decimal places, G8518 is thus 200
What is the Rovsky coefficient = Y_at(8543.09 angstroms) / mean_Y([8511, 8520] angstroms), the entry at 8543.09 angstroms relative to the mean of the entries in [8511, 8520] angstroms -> 0.56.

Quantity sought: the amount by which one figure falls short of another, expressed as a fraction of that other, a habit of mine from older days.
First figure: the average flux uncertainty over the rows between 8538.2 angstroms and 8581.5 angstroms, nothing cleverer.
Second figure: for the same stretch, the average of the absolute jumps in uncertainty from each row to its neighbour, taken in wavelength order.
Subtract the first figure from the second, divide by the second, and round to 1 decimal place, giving -30.3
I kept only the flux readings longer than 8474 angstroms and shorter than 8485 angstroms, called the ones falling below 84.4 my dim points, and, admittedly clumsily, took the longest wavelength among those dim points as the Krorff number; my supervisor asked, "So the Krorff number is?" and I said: 8484.28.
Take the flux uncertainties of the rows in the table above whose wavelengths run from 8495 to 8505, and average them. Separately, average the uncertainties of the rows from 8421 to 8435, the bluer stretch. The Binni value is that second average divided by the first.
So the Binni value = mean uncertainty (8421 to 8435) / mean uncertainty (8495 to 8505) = 1.08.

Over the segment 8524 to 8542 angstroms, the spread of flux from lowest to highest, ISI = 19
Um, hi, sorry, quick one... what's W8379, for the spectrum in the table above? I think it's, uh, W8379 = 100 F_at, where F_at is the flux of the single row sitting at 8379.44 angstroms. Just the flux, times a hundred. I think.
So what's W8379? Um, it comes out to 8110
